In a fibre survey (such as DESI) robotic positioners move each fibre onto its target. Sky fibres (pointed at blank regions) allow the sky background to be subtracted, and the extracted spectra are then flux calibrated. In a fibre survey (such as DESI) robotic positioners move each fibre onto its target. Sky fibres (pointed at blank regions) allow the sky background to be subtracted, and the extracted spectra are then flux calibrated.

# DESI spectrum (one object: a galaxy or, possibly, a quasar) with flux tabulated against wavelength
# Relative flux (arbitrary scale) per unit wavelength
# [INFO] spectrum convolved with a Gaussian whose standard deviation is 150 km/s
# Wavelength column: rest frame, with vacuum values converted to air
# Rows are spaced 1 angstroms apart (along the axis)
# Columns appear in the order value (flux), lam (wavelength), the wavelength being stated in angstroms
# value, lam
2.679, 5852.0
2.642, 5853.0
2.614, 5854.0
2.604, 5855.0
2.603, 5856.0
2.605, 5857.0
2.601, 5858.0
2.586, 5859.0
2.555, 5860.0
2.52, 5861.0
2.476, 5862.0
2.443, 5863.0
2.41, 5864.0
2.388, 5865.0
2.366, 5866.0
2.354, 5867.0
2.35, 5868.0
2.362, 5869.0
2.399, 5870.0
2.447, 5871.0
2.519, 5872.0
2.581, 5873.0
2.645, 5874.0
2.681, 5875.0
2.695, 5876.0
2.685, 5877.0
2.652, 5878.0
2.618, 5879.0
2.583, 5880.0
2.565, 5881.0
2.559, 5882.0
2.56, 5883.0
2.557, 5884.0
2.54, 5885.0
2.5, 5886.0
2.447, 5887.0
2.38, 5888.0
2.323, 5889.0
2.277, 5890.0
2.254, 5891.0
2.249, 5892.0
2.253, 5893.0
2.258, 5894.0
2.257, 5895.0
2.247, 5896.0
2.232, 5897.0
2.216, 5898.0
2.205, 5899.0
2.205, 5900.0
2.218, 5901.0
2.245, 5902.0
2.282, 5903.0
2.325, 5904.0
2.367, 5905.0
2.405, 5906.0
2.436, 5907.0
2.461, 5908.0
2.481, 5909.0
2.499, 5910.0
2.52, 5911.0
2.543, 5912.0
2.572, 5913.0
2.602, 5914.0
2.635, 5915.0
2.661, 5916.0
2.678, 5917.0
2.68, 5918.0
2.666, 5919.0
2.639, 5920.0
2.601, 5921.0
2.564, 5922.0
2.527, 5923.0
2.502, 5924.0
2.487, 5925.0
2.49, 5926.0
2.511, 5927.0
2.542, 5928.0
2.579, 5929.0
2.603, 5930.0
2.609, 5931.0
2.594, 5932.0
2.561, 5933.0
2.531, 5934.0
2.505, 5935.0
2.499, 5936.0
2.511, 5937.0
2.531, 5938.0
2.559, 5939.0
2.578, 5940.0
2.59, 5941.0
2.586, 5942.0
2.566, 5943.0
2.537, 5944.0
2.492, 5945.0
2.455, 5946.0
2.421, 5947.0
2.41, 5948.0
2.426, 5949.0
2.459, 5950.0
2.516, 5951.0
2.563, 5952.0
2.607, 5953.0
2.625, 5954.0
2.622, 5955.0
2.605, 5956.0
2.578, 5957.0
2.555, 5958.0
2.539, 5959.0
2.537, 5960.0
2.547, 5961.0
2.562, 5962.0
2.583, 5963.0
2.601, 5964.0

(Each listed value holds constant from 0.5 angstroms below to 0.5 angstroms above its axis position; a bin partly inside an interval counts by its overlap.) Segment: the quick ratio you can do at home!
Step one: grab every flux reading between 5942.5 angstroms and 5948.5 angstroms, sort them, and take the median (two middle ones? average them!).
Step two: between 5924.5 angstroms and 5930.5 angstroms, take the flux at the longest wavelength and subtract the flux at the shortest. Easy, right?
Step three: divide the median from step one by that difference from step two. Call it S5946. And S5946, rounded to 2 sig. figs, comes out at 21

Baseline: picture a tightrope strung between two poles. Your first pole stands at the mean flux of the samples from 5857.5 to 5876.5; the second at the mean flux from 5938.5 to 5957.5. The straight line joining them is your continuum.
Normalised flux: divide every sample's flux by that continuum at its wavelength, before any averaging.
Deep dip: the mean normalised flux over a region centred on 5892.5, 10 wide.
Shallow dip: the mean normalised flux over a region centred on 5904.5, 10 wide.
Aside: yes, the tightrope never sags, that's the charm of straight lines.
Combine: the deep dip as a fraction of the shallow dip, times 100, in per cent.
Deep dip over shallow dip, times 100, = 97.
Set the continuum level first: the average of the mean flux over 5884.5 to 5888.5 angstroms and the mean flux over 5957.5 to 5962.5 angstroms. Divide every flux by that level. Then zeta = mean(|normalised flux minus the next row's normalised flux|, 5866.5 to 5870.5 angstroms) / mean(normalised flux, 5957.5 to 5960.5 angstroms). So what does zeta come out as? 0.007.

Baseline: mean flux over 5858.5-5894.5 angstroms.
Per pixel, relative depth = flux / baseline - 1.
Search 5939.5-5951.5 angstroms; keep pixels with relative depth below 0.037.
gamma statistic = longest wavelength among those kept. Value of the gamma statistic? 5951.0 angstroms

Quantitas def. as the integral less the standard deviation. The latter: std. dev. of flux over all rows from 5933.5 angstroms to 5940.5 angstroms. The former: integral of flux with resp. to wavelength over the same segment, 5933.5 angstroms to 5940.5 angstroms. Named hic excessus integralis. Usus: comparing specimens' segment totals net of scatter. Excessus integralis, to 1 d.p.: 17.7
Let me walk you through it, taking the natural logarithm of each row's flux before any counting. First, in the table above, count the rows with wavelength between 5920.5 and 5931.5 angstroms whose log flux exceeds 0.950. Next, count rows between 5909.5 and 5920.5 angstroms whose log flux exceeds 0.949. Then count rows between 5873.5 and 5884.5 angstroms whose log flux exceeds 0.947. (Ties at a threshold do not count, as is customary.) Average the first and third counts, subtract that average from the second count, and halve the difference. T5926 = 1.0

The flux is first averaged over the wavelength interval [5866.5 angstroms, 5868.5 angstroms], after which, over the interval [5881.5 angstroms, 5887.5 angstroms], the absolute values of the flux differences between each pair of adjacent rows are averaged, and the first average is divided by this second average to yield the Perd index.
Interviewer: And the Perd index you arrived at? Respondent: 103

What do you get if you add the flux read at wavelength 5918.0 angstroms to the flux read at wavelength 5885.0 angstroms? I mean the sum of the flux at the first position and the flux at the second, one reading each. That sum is 5.22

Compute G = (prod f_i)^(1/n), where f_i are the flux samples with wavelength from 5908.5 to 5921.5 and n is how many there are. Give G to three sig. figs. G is 2.60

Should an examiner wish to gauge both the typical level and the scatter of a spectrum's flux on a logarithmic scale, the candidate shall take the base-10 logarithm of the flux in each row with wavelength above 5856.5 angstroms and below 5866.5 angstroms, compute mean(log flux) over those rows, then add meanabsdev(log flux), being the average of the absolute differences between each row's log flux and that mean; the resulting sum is 0.410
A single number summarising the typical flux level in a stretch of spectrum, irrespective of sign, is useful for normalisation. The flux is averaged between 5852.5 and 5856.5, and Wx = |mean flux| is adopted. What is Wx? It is 2.62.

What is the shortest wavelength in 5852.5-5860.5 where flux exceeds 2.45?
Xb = 5853.0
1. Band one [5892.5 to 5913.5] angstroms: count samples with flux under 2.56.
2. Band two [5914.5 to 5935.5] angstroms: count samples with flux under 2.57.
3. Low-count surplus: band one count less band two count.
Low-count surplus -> 10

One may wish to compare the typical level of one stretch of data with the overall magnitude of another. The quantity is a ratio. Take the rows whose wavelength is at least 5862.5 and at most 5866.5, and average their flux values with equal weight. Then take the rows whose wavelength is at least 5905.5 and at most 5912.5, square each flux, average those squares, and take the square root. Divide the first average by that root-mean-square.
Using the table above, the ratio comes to 0.97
